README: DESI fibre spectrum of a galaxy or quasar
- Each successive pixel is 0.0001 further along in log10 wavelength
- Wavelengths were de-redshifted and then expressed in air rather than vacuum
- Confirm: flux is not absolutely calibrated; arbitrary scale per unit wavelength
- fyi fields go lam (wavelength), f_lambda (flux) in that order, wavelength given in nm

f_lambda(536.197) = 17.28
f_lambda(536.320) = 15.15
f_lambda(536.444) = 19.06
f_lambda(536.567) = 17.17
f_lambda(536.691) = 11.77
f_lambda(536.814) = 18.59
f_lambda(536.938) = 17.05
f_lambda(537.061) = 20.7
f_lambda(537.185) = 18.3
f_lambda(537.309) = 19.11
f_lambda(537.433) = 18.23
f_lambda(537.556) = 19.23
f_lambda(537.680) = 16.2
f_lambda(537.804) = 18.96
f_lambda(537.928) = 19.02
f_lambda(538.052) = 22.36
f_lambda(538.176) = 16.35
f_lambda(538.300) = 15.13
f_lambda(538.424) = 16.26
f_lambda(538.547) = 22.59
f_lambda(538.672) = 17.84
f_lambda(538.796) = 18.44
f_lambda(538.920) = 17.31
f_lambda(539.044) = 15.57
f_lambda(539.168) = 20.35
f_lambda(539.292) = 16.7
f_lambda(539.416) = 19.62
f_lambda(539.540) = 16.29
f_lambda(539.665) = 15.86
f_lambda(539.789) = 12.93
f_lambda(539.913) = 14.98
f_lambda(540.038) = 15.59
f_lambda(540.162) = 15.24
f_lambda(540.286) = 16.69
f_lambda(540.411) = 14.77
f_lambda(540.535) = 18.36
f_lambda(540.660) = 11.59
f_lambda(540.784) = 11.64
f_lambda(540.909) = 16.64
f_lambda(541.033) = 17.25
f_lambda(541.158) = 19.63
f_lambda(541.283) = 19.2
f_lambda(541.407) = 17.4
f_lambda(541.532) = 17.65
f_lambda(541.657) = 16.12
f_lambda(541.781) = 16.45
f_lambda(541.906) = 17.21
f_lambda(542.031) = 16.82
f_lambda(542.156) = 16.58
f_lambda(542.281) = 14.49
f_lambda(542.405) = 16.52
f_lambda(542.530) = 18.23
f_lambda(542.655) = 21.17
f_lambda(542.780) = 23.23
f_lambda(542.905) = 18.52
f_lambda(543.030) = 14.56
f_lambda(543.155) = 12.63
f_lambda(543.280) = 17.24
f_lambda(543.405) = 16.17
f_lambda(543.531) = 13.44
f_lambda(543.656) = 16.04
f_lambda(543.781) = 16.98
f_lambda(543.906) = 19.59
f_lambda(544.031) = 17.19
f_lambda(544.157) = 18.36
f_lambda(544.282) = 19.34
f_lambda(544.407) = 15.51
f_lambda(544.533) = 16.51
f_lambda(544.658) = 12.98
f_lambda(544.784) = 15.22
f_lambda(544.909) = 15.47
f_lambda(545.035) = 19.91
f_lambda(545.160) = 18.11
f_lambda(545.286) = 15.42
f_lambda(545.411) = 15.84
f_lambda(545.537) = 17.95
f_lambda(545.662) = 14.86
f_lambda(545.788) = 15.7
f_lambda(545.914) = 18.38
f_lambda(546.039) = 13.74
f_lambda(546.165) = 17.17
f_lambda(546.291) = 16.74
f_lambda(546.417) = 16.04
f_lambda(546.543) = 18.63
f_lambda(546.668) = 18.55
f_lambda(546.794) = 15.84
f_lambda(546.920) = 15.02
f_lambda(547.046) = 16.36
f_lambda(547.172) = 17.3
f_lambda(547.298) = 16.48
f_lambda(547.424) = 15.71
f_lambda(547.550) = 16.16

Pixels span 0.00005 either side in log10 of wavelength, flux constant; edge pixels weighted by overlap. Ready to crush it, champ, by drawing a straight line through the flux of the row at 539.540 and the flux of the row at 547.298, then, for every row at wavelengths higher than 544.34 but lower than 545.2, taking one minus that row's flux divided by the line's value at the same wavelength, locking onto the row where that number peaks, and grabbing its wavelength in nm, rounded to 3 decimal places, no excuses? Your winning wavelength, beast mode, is 544.658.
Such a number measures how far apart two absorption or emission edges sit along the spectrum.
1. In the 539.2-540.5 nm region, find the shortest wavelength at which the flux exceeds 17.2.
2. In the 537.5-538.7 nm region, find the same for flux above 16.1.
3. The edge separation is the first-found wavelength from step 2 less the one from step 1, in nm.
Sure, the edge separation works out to -1.86 nm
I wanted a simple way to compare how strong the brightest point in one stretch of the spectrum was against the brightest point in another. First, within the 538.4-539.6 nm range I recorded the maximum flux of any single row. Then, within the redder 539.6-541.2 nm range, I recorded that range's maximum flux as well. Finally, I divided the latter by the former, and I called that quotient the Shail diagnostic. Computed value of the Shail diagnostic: 0.87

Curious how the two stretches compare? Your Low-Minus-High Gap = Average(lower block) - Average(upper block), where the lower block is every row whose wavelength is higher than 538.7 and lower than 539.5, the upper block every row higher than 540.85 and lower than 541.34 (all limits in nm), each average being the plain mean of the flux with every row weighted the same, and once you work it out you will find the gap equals -0.2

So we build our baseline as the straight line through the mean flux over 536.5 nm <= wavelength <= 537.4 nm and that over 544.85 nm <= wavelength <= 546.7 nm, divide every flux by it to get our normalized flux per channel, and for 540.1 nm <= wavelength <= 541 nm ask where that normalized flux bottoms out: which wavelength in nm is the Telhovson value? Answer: 540.660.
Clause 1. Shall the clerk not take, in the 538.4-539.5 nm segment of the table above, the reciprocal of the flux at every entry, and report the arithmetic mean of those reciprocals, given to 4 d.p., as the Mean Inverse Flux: 0.0553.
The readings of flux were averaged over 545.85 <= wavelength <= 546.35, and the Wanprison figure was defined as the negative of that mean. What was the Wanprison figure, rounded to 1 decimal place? -16.5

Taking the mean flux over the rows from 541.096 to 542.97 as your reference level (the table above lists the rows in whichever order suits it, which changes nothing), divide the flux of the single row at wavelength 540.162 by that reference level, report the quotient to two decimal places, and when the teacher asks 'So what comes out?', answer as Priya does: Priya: 0.85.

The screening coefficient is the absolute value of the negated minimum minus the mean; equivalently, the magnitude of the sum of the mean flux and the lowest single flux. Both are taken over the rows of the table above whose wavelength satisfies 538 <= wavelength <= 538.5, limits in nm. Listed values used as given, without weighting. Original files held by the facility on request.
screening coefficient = 33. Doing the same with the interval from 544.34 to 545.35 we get 29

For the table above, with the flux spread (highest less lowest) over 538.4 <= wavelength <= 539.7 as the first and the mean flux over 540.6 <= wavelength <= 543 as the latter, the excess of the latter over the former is 10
